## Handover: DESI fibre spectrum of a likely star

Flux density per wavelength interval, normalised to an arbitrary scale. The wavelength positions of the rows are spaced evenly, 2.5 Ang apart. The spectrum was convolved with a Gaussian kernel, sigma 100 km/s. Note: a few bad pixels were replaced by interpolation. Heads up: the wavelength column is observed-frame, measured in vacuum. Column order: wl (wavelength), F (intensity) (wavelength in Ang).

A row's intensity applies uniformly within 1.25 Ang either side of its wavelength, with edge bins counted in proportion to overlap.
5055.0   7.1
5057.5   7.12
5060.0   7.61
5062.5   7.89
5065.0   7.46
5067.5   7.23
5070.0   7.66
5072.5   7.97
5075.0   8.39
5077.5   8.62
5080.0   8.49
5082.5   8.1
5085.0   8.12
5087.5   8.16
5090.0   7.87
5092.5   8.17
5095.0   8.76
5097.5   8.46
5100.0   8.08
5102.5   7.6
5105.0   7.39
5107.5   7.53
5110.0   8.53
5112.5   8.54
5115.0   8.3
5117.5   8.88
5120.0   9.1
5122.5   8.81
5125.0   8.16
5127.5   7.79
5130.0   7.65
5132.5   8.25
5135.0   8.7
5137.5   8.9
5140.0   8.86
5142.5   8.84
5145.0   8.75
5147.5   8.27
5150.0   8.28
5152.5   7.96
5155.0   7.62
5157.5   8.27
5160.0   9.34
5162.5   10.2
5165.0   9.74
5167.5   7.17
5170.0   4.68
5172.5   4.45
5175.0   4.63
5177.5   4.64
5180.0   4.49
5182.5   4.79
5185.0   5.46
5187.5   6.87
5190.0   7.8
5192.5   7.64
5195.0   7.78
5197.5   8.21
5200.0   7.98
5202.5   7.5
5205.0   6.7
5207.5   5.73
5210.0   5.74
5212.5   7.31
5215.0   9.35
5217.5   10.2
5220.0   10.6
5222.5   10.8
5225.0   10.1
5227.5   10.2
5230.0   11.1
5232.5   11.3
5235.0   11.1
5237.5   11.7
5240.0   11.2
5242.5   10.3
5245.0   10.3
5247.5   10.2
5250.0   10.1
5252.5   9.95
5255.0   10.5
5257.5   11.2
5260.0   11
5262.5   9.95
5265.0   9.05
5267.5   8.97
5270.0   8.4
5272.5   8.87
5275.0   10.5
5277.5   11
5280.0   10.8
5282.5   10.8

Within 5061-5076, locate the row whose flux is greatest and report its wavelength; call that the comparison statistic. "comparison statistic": 5075.0 Ang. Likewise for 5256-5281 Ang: 5257.5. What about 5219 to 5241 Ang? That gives 5237.5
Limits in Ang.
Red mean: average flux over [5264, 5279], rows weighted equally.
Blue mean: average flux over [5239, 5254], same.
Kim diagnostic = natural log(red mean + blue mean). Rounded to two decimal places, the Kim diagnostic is 2.99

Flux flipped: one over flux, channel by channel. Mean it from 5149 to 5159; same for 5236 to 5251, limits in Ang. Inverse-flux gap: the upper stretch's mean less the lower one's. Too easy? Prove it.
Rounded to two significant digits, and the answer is -0.030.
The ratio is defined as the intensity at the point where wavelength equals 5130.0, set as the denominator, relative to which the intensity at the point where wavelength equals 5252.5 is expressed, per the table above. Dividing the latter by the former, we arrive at 1.30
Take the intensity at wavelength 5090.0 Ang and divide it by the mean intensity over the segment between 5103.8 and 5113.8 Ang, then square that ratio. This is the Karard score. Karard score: 1.0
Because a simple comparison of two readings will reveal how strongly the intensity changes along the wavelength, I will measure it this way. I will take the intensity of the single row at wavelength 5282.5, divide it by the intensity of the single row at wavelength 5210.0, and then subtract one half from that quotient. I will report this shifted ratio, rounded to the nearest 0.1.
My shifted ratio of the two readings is 1.4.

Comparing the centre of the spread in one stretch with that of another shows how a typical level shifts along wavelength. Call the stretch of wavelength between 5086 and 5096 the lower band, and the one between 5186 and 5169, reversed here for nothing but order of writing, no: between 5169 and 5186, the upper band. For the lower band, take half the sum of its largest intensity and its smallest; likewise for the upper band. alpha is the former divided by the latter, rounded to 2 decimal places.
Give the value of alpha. 1.68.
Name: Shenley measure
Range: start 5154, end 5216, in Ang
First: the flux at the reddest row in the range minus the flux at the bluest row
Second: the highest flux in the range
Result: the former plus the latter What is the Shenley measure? 11.9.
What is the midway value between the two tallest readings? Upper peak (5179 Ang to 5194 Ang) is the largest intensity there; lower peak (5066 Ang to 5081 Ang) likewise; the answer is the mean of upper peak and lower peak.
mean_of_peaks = 8.2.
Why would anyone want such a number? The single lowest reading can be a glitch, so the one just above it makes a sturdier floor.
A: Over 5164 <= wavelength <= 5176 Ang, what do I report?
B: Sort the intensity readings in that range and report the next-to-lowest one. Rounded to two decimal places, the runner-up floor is 4.63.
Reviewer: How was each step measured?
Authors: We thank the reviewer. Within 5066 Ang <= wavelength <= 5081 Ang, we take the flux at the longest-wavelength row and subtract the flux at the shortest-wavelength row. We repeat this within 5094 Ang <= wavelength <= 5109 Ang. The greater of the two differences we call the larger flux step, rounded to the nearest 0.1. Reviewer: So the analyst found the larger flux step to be 1.3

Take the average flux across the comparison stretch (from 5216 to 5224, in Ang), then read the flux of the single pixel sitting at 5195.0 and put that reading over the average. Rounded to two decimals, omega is 0.74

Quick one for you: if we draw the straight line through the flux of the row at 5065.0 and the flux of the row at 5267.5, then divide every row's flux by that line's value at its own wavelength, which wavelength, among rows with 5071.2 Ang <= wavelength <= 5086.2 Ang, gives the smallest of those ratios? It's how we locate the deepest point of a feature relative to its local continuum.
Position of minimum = 5072.5 Ang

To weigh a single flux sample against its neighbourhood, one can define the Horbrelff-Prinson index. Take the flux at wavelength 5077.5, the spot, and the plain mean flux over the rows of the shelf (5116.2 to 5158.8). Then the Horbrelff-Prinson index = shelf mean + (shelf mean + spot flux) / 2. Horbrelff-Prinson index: 16.9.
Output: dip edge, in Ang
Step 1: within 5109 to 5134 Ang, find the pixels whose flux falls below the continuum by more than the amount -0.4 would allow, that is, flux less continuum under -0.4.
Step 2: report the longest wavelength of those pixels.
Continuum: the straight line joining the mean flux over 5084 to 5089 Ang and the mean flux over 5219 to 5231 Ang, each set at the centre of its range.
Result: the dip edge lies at 5132.5 Ang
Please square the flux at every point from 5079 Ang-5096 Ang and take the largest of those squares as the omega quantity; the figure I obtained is 77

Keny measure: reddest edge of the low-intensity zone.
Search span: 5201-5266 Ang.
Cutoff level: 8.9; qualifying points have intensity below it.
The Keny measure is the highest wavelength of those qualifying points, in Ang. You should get 5212.5 Ang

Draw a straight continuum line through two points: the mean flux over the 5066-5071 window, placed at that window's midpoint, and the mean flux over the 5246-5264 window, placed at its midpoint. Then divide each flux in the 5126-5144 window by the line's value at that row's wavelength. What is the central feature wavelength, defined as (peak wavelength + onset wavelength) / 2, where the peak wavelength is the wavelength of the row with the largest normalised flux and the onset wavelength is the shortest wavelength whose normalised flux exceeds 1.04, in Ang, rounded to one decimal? 5137.5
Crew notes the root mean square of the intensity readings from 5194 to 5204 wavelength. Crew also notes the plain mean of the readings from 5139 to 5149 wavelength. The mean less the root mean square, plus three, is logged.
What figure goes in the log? 3.8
